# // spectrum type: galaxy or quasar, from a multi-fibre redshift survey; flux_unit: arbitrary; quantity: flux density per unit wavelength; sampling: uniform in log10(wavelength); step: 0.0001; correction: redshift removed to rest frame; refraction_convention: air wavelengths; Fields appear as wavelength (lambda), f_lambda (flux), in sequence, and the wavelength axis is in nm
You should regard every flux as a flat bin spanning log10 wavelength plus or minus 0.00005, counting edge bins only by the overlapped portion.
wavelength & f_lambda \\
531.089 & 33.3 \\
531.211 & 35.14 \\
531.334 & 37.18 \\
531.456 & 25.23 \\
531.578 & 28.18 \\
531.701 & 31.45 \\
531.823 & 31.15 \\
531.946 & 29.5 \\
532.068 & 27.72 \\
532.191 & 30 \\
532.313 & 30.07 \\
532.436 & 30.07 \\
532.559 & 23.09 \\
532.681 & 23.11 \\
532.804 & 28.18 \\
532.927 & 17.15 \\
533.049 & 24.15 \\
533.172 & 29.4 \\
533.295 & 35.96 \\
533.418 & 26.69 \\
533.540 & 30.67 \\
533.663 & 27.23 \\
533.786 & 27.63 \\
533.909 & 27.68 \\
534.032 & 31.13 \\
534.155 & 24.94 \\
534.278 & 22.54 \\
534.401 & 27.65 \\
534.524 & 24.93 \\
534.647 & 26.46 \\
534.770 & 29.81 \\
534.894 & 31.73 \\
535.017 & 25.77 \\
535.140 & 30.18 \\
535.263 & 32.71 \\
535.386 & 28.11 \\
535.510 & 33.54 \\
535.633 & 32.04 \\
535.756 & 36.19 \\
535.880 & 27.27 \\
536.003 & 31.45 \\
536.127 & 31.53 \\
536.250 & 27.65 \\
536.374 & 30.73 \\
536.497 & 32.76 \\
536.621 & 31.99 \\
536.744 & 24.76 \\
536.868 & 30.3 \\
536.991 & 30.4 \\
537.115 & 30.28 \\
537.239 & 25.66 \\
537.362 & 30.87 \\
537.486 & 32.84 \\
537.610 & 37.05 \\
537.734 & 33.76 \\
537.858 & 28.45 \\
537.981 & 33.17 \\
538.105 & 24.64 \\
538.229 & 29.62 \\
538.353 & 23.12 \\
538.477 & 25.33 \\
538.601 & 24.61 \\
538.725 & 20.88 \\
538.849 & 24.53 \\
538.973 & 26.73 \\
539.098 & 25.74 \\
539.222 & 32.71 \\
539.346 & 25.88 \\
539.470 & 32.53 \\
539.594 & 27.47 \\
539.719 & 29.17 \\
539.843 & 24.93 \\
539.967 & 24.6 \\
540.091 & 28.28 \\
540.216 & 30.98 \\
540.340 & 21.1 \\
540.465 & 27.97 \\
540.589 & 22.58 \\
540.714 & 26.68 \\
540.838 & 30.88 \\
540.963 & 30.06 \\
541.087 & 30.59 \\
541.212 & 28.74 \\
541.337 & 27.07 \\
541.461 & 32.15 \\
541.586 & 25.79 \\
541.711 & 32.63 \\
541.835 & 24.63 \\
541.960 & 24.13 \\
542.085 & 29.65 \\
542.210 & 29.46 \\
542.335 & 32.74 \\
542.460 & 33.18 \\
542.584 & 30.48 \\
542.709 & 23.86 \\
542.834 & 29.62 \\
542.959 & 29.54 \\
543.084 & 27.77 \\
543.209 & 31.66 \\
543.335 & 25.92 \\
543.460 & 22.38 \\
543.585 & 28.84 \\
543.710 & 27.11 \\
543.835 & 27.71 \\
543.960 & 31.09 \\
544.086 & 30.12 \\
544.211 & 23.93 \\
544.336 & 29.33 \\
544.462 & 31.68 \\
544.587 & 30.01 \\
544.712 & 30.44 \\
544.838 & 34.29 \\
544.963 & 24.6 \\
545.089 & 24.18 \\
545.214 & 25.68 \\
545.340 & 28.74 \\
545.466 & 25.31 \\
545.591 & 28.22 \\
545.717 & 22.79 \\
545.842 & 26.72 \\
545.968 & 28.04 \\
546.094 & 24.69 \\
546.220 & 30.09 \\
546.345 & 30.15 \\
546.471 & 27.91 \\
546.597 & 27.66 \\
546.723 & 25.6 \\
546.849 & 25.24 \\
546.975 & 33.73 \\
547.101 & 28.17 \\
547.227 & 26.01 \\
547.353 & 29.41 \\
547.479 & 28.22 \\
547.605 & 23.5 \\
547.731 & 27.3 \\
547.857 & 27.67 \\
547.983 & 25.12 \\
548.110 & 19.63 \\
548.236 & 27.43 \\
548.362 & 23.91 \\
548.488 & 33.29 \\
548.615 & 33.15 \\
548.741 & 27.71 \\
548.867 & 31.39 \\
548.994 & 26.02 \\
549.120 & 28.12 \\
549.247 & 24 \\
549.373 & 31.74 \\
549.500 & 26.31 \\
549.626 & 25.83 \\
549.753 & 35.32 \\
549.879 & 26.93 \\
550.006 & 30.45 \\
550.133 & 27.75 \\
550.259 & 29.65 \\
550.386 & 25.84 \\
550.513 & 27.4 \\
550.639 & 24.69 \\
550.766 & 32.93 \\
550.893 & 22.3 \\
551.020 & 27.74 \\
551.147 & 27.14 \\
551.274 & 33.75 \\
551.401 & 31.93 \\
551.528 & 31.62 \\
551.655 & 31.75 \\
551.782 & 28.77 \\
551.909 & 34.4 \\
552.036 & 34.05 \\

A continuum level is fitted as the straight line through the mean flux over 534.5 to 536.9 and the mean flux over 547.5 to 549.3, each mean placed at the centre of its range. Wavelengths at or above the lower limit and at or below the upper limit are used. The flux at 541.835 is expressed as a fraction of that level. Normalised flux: 0.86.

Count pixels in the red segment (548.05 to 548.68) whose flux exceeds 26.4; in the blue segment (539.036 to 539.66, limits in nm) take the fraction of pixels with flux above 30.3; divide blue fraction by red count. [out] 0.13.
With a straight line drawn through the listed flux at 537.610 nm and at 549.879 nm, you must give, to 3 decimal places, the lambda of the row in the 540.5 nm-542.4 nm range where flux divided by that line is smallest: 540.589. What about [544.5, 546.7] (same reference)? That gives 545.717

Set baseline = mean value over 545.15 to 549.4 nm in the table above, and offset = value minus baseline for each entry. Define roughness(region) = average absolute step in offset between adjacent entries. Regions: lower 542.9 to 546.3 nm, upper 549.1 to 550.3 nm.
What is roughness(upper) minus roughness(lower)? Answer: 1.5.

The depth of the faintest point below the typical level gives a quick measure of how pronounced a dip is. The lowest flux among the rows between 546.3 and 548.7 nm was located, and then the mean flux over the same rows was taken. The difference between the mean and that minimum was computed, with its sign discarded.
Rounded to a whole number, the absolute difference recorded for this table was 8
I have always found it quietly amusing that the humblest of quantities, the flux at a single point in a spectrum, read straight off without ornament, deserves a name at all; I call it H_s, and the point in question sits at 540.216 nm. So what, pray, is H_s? 30.98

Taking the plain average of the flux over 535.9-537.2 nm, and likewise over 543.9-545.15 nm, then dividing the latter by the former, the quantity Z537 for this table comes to 0.96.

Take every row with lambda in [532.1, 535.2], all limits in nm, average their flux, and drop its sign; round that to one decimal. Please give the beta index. 27.4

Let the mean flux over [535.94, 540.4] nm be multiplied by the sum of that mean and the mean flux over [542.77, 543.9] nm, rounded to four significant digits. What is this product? 1607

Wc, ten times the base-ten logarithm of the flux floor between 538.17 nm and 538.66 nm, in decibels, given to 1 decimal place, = 13.6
